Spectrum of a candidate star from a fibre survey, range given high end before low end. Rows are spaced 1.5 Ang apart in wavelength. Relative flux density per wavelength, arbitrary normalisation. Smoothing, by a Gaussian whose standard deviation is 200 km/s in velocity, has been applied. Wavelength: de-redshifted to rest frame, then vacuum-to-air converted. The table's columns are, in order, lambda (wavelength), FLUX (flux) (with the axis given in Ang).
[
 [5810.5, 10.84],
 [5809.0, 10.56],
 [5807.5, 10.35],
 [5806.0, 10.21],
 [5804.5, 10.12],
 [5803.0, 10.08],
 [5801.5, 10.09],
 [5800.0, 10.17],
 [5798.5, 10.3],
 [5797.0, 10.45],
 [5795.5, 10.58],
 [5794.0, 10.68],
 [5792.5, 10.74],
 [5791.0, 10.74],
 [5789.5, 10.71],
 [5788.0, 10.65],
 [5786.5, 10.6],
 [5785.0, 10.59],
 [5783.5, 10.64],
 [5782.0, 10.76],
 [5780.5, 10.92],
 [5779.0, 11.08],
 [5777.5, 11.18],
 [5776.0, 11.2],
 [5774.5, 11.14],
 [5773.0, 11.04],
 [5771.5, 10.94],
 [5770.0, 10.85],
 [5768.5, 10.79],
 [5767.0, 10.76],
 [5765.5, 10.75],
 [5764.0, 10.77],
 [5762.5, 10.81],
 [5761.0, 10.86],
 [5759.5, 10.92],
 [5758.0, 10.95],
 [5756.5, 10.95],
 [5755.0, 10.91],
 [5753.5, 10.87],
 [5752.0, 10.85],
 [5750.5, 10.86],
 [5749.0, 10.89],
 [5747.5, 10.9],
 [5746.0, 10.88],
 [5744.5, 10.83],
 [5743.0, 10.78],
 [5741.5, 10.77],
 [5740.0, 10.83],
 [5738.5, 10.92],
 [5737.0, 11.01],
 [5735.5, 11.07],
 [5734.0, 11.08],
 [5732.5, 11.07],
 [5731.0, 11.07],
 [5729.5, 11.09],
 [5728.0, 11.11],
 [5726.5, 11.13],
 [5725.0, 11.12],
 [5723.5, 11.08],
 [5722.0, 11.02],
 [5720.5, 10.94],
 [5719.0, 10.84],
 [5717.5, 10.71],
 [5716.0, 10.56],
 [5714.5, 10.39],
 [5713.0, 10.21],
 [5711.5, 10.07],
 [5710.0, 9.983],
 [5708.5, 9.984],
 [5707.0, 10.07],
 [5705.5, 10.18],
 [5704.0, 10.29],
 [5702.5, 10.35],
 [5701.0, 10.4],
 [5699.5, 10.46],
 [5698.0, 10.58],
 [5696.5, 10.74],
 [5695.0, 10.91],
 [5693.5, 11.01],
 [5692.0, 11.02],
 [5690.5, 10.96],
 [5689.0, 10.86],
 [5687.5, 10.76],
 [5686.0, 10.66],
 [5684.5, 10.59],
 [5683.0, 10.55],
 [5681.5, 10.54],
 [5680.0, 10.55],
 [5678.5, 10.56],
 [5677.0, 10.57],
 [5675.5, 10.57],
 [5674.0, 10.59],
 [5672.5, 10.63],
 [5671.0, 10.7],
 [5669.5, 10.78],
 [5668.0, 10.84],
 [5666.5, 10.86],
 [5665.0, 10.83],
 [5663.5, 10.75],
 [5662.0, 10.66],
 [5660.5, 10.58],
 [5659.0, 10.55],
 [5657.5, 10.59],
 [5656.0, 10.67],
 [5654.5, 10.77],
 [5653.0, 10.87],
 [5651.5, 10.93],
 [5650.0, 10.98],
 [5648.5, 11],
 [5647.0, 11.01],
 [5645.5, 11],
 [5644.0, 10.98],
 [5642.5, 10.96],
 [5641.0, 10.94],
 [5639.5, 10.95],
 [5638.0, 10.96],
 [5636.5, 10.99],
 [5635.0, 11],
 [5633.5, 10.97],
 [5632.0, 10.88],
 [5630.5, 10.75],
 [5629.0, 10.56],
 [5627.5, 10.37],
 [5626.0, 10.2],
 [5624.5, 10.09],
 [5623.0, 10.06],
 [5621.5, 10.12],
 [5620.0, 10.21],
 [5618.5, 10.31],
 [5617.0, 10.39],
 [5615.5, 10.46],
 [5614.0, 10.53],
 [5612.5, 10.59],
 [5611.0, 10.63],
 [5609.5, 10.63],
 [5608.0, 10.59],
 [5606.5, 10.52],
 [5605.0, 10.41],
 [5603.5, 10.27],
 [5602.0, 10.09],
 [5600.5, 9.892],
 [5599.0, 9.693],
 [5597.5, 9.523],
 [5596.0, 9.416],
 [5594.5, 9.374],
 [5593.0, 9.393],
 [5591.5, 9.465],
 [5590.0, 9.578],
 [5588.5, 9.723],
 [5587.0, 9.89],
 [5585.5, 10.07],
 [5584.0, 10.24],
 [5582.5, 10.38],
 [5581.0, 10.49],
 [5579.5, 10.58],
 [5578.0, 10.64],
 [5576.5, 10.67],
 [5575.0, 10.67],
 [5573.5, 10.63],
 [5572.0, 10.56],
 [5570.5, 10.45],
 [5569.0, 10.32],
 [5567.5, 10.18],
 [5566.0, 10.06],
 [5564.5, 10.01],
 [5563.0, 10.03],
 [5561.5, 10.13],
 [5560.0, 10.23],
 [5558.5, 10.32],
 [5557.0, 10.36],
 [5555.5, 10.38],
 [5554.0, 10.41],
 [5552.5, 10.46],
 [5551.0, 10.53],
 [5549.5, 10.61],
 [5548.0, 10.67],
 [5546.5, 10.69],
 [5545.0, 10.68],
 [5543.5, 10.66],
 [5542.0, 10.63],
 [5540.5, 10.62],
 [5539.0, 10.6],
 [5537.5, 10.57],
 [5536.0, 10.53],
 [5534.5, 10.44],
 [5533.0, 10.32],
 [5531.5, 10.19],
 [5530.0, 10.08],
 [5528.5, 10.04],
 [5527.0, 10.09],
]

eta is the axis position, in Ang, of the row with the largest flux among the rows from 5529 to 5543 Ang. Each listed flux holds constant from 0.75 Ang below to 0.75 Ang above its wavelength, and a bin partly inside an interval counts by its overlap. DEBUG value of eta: 5542.0 Ang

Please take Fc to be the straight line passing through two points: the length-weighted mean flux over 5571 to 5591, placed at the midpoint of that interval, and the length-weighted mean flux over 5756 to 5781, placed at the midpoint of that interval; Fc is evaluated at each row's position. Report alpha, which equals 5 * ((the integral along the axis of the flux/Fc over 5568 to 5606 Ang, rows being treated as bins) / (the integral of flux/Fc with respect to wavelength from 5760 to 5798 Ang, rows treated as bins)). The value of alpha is 4.96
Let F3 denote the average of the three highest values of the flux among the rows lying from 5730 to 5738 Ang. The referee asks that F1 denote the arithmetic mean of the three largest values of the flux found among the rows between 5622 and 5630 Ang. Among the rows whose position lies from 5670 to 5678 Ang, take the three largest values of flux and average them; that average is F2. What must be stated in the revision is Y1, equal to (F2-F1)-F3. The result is -10.8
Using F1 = 10.4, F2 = 10.6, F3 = 11.1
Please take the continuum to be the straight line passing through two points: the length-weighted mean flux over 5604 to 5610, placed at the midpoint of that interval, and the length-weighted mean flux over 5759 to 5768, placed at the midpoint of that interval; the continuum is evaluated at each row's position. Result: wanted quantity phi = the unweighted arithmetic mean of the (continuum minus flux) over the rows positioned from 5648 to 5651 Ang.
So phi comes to -0.39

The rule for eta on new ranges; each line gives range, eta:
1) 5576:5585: 5576.5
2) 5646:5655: 5647.0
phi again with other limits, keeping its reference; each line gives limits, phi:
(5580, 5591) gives 0.43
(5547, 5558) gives -0.07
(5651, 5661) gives -0.10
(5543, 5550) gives -0.25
